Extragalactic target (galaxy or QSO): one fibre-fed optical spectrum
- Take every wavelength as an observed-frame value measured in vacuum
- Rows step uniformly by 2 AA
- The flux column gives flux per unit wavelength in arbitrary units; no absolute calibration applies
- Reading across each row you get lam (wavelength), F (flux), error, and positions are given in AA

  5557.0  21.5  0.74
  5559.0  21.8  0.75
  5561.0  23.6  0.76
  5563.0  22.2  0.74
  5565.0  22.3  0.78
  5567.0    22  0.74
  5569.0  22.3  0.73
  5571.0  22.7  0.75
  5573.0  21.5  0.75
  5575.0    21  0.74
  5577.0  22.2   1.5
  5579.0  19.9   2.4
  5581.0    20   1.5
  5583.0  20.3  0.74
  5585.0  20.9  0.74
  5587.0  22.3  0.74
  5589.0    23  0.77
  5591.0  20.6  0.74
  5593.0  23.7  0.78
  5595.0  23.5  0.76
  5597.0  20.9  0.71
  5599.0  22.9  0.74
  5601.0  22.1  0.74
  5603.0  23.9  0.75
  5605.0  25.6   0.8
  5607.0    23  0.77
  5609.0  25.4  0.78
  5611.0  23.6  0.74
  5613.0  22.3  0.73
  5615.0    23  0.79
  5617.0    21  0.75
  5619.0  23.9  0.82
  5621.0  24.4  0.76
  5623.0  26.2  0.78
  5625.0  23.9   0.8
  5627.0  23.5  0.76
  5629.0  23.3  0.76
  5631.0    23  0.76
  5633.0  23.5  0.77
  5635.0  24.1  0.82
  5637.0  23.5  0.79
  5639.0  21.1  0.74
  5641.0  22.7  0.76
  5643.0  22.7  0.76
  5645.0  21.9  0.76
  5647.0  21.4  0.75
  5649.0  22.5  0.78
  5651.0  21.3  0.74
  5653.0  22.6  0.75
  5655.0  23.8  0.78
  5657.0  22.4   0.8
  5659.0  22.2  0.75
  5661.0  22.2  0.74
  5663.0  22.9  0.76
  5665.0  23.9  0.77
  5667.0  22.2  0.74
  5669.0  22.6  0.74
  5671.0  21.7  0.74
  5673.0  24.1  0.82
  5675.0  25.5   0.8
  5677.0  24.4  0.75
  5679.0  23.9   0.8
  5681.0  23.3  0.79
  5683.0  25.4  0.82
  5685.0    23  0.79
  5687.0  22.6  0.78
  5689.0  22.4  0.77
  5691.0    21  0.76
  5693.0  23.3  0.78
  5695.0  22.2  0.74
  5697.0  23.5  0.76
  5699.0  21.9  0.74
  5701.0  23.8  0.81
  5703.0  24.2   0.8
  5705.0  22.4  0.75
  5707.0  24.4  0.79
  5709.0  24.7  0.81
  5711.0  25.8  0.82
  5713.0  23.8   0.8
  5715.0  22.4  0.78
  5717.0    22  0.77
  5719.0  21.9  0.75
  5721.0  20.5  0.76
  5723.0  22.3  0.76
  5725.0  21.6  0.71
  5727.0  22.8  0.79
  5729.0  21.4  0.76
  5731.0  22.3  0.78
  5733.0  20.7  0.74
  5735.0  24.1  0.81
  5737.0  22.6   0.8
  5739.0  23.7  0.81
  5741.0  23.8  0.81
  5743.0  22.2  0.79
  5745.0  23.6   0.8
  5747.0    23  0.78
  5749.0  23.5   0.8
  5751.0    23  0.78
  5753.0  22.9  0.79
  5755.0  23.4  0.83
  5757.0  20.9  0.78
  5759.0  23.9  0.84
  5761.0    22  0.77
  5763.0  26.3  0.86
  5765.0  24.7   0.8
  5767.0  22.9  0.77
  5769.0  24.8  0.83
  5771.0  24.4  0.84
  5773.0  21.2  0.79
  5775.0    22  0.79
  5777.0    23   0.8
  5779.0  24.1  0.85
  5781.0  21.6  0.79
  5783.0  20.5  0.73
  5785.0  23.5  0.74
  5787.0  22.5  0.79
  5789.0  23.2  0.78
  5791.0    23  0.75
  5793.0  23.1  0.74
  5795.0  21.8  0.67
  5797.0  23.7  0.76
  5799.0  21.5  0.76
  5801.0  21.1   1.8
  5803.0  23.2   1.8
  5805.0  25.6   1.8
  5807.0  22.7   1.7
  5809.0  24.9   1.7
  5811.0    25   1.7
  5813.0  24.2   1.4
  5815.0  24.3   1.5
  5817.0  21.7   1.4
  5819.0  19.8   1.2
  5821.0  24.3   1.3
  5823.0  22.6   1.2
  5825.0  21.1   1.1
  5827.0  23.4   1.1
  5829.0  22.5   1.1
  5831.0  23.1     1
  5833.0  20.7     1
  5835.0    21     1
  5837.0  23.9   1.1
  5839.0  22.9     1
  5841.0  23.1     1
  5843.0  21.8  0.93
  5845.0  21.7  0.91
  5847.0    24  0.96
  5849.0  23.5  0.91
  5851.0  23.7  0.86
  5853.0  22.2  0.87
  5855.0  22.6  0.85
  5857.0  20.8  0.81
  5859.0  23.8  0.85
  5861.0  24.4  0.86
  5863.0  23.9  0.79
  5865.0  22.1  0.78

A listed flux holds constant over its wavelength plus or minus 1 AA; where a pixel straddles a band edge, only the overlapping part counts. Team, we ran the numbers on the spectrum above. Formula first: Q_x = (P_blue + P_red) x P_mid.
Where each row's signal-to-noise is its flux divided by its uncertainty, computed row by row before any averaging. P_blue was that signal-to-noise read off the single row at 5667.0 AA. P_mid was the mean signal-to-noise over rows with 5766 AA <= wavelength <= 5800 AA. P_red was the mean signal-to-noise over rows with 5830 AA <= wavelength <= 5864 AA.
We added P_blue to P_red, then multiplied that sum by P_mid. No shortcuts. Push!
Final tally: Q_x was 1613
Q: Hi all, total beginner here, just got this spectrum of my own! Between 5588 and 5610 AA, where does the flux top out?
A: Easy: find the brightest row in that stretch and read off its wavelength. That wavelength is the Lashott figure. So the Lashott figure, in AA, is 5605.0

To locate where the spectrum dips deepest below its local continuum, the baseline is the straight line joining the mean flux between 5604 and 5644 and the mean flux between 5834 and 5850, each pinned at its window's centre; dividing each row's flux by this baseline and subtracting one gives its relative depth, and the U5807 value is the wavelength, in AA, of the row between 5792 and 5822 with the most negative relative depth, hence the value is 5819.0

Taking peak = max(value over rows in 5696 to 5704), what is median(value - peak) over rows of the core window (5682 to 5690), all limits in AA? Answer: -1.4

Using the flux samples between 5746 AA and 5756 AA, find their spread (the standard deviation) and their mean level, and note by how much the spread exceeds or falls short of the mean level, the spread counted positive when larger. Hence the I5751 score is -22.9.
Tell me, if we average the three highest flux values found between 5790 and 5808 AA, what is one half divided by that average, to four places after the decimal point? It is 0.0207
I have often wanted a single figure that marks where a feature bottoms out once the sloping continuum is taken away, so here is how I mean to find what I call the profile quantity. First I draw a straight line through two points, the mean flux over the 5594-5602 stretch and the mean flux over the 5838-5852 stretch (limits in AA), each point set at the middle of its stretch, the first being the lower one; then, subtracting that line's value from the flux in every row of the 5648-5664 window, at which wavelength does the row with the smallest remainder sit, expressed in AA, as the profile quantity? 5651.0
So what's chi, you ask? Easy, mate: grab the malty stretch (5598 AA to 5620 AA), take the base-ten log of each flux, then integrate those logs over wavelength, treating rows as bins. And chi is 30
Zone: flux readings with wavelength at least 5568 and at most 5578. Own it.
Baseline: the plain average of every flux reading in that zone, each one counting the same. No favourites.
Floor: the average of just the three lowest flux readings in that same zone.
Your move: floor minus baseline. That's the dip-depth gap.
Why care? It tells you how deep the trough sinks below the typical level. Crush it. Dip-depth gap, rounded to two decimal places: -0.37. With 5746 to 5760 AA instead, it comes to -0.68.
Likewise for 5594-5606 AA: -1.18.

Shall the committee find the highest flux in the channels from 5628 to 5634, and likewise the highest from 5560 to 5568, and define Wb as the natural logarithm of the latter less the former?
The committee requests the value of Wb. -2.3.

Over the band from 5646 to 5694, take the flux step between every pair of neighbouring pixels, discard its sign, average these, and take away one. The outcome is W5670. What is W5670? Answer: 0.13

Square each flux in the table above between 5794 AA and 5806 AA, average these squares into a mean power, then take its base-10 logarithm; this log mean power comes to 2.72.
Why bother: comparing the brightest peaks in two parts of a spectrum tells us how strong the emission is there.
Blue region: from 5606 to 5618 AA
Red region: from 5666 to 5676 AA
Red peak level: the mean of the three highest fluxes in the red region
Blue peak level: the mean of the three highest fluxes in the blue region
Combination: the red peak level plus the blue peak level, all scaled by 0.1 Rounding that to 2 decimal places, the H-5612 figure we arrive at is 4.81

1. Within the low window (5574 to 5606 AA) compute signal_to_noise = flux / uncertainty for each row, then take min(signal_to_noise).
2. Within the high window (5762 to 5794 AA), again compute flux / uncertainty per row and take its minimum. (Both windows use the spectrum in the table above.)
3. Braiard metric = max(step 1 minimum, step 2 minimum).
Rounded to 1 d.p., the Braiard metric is 26.8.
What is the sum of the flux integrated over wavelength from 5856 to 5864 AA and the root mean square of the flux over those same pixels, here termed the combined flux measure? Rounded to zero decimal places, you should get 209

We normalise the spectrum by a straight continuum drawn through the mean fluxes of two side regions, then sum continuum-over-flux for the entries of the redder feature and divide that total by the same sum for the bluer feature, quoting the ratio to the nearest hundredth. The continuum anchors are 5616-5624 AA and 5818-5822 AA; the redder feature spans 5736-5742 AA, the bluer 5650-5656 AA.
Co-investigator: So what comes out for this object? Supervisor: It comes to 0.93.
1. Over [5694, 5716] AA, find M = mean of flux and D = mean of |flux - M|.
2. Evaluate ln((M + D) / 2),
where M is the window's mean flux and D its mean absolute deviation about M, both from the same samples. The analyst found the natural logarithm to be 2.51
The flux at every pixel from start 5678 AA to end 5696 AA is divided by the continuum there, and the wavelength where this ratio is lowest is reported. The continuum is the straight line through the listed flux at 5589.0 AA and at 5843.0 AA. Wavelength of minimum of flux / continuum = 5691.0 AA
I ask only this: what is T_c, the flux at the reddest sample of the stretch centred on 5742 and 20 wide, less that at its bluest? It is 2.3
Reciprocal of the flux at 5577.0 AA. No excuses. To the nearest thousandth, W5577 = 0.045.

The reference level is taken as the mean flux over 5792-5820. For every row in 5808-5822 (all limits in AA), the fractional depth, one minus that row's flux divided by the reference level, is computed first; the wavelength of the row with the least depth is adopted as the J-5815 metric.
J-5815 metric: 5811.0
